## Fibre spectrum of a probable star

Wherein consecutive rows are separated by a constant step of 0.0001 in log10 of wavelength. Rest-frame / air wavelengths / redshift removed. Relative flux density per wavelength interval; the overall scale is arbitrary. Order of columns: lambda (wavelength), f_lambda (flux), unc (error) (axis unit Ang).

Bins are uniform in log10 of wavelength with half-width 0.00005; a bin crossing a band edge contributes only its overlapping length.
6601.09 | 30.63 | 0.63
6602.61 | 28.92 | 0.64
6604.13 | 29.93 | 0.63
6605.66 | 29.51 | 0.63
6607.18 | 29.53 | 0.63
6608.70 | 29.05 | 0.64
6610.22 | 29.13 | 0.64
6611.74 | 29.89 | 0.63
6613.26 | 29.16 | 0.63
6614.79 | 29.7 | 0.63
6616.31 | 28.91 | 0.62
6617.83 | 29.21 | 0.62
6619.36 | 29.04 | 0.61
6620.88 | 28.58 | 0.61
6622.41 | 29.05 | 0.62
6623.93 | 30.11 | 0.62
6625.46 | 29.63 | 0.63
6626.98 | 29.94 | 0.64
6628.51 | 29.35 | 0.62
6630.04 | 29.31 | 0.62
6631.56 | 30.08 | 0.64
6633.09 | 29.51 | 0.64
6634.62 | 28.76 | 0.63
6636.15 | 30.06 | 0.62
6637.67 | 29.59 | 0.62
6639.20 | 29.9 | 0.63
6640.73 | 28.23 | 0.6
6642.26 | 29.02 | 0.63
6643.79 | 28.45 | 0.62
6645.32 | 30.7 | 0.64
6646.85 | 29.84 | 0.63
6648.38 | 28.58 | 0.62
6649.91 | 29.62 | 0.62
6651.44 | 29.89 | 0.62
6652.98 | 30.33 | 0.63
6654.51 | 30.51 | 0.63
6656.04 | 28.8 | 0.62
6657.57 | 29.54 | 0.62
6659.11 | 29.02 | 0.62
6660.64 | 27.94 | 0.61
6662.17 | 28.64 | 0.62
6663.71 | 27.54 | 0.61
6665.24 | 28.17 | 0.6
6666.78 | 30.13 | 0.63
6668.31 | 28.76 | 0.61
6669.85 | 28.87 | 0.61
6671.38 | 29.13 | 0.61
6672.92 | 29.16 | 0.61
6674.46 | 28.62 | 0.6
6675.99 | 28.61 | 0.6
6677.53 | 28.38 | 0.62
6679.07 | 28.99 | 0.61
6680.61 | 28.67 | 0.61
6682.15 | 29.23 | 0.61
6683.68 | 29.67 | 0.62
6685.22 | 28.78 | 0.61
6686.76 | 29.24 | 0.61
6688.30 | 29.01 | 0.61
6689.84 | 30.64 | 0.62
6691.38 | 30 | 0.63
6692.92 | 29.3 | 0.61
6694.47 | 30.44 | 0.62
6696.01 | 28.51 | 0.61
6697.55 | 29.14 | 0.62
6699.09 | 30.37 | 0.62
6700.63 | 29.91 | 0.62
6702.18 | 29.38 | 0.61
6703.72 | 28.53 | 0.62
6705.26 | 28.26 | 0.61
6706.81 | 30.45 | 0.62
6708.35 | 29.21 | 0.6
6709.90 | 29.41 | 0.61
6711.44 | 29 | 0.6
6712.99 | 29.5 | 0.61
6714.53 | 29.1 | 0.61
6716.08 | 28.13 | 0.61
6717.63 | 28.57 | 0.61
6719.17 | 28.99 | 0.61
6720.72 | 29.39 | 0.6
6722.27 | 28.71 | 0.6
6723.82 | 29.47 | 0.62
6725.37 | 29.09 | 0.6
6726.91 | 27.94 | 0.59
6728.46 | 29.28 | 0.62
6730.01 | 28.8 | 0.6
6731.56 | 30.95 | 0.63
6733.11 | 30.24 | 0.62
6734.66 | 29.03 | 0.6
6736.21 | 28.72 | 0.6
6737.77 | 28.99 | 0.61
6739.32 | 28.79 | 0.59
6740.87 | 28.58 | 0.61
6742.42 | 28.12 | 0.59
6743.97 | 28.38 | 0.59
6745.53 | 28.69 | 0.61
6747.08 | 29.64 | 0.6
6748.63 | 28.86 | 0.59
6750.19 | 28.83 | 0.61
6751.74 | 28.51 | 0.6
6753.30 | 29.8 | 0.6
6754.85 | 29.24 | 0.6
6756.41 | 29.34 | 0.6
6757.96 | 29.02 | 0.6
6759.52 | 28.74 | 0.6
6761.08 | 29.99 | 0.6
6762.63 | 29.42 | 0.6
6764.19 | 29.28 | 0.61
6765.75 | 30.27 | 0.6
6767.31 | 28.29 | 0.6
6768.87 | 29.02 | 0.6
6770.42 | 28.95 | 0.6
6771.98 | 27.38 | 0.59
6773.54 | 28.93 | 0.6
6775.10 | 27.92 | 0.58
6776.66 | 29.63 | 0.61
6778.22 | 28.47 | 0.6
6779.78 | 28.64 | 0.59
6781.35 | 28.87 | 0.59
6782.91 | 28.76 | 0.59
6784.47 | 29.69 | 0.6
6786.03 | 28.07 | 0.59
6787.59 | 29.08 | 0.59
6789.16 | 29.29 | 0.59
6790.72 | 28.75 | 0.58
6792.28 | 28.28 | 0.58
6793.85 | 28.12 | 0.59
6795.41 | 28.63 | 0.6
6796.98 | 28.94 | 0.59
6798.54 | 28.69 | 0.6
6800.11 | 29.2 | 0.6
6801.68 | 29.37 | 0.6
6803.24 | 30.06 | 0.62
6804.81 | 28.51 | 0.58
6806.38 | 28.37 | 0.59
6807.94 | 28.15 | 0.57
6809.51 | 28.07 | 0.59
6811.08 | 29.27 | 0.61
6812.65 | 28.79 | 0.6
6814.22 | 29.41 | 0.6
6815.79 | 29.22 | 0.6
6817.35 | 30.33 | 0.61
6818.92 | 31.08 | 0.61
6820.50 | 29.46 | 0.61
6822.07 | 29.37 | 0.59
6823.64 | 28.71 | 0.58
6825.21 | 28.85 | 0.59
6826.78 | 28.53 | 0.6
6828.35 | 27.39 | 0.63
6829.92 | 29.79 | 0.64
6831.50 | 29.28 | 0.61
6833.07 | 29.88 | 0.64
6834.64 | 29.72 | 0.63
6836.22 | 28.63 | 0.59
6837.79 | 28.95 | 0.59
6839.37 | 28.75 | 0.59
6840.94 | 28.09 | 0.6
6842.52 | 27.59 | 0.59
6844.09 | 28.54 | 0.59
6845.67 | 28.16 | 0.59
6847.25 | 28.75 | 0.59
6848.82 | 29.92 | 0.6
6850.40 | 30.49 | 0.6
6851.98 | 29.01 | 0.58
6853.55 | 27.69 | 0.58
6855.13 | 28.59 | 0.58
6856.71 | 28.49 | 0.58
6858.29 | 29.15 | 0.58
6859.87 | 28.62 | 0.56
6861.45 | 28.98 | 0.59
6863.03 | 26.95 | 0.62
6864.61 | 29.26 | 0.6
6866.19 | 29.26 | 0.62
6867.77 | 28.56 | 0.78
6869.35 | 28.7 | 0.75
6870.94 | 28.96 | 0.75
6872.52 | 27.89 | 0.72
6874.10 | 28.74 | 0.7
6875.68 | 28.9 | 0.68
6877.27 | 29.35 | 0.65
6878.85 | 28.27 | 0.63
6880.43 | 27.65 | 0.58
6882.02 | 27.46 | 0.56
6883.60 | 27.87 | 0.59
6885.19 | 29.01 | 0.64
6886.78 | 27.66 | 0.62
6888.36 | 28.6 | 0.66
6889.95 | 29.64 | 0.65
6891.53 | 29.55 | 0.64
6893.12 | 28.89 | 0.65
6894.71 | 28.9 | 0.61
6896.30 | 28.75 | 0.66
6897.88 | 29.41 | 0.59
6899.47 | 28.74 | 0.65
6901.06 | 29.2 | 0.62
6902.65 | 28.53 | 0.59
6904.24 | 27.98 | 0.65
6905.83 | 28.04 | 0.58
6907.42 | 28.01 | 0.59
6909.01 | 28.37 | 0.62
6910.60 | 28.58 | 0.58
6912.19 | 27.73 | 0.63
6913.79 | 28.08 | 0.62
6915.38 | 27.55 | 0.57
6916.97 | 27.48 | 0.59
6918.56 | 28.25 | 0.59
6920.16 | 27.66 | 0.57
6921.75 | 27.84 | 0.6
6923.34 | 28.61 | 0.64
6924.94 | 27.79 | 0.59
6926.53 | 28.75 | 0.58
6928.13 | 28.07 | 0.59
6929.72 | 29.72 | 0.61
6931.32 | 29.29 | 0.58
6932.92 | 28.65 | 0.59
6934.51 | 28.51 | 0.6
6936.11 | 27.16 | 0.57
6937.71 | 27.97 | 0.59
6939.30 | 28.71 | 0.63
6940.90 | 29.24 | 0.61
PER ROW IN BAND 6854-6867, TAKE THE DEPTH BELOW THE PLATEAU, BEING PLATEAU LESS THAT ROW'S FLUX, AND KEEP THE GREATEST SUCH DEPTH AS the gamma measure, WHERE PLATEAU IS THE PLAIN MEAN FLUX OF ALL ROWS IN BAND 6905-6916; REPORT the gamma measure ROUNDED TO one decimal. 1.1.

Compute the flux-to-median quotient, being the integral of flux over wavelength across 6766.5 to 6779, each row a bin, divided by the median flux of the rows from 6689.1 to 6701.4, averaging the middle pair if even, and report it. 11.9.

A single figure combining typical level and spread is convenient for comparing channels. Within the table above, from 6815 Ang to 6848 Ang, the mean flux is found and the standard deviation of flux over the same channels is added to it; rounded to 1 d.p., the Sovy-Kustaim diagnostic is 29.9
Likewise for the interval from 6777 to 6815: 29.3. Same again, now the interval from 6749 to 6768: 29.8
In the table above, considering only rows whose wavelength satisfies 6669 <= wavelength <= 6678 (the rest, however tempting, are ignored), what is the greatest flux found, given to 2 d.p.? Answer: 29.16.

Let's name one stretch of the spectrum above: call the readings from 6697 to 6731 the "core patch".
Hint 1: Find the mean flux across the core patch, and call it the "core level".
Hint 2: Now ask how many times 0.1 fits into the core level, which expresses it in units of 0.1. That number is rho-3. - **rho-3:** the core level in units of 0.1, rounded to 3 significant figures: 291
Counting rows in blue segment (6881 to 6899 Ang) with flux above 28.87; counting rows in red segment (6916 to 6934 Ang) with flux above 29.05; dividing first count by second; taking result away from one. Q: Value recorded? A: -2.0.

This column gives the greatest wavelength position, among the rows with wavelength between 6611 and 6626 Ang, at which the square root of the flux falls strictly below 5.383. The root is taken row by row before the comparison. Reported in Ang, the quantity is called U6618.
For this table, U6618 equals 6620.88 Ang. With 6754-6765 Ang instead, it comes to 6759.52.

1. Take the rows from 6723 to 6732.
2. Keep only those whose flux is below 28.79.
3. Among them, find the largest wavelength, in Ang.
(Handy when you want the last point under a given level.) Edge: 6726.91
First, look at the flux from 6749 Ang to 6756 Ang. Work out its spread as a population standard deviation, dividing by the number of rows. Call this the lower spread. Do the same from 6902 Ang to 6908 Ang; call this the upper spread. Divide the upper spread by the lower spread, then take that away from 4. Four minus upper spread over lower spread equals 3.5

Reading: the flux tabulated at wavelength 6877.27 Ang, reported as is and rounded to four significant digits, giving 29.35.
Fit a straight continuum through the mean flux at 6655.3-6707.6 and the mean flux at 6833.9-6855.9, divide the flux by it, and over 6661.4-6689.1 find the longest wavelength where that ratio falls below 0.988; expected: 6680.61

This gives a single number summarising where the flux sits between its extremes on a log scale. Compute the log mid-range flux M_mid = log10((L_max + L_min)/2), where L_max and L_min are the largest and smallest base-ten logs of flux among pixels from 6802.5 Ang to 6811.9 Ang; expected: 0.165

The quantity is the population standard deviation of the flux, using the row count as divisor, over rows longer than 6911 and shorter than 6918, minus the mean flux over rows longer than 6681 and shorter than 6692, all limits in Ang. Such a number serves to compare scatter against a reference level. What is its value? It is -29.3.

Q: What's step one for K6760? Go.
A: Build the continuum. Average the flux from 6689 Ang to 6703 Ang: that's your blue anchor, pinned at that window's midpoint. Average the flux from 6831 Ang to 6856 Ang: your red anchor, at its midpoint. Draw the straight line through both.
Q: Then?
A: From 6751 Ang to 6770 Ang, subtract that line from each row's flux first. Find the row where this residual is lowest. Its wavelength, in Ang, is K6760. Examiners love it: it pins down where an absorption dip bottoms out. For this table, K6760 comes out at 6767.31 Ang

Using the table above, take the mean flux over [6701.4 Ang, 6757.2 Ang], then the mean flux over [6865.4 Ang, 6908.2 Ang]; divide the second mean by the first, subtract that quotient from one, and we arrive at 0.015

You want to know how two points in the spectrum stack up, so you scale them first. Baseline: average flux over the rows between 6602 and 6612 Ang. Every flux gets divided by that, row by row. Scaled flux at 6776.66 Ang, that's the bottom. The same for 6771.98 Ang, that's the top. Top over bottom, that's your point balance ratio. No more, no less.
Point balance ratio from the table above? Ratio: 0.92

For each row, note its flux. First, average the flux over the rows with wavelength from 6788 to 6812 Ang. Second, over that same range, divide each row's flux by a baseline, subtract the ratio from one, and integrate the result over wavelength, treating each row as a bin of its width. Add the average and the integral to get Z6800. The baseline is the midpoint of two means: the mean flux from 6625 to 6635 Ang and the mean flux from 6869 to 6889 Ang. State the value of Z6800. 28.92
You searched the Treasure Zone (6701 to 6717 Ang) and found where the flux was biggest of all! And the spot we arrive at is 6706.81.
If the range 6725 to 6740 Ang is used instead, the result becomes 6731.56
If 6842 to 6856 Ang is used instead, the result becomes 6850.40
